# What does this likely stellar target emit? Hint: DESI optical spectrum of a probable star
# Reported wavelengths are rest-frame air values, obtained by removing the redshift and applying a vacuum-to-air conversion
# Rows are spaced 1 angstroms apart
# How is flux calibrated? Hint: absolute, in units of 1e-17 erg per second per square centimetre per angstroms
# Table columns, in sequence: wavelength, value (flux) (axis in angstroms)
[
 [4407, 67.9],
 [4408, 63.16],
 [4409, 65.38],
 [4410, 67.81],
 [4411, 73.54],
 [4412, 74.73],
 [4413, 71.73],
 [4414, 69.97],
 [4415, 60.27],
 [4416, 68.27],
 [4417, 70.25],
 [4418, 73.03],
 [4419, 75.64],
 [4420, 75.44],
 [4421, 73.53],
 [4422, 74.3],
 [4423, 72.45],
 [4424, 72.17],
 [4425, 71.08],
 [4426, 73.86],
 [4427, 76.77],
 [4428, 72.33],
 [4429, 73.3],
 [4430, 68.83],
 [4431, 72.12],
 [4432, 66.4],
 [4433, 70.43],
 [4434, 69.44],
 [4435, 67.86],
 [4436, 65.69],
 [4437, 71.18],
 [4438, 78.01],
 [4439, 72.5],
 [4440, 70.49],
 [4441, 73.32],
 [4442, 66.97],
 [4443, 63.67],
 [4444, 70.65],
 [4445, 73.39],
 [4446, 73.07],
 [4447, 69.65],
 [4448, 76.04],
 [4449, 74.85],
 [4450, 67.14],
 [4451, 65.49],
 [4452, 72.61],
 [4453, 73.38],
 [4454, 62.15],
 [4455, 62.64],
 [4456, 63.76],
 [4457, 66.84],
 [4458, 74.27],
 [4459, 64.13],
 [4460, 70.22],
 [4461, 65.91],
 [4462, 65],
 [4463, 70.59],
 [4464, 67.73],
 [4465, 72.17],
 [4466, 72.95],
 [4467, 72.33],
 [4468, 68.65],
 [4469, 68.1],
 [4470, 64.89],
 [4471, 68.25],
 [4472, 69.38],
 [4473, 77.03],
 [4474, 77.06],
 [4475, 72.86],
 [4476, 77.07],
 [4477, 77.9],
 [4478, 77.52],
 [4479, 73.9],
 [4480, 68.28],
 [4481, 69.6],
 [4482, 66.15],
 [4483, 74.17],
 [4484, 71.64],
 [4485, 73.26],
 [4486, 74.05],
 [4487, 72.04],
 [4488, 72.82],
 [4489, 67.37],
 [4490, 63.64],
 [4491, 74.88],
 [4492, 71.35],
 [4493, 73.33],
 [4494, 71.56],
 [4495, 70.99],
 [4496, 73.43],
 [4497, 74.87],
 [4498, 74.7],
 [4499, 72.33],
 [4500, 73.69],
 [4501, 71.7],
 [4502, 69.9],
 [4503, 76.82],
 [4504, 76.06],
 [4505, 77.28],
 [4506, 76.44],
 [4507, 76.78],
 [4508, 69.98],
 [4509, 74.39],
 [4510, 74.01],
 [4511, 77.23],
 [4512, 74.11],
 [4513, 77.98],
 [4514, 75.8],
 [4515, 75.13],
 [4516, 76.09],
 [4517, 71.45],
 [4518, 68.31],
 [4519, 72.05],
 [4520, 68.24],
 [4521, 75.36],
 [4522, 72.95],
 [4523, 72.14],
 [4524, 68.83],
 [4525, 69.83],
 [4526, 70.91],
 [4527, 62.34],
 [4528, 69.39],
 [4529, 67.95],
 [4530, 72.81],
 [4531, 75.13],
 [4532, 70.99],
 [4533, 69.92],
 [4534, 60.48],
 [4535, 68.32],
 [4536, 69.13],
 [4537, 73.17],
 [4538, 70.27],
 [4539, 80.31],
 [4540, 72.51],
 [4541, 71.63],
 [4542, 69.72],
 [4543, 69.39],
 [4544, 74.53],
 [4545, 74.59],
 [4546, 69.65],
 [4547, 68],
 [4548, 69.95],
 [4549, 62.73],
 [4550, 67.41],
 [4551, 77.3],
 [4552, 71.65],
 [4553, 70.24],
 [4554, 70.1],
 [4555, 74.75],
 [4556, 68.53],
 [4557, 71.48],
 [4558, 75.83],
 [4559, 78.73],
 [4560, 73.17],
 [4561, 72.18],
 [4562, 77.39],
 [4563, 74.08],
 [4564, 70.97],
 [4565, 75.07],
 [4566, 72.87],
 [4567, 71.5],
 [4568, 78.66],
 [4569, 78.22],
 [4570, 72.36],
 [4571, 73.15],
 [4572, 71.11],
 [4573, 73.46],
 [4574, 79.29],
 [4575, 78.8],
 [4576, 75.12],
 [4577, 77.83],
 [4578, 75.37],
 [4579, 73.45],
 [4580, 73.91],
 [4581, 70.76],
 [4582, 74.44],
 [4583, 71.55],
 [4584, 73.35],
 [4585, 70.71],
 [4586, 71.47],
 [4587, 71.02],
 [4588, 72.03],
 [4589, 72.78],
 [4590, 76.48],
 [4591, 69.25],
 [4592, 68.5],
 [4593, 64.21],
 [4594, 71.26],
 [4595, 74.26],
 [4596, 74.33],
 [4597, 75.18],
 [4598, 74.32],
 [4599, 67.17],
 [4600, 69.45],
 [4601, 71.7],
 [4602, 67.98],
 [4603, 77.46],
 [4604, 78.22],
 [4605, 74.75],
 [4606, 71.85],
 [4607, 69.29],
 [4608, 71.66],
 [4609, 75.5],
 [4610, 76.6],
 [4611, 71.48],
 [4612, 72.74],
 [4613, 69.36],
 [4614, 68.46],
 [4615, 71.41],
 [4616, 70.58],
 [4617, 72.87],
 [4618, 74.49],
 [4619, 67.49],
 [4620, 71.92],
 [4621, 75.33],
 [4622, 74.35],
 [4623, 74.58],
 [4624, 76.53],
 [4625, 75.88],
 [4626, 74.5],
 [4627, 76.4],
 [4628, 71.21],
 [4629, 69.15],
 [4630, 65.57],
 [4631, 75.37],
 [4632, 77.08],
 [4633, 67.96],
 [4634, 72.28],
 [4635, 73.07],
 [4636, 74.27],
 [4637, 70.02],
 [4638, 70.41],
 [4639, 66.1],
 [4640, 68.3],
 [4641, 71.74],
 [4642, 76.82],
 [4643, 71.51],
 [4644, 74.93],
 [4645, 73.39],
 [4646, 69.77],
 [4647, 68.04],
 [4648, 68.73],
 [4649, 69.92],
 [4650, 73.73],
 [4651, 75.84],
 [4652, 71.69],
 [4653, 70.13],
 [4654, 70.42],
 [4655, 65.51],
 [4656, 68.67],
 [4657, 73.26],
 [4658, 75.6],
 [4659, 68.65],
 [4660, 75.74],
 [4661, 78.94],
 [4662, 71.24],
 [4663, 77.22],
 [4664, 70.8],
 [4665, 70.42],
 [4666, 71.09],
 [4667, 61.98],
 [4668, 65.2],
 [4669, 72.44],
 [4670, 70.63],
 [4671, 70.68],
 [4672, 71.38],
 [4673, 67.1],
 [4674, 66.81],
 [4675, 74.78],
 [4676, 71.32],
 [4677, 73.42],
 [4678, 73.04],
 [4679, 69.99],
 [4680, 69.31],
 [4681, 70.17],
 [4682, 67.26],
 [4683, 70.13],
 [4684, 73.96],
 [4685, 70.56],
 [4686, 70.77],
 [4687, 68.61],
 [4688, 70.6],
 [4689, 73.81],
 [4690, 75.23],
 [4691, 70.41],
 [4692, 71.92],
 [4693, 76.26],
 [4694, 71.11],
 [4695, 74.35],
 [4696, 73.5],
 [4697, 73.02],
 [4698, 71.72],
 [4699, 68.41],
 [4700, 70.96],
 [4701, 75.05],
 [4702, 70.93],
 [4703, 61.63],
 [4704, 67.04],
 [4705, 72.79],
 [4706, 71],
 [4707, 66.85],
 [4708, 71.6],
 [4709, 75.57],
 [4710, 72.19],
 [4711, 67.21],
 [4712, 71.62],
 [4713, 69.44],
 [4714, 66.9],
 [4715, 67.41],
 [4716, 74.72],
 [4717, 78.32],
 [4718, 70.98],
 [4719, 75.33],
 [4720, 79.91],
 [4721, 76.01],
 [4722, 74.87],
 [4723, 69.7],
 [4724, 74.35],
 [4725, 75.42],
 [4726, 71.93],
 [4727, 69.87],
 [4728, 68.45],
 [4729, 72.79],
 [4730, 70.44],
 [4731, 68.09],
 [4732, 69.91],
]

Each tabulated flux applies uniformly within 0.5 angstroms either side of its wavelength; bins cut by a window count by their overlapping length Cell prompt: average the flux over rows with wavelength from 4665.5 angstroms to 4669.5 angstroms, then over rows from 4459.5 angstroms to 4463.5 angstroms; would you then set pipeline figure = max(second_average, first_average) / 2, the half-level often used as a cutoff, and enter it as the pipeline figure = 34.0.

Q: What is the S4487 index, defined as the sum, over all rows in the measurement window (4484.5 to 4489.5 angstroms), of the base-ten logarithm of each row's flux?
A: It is 9.28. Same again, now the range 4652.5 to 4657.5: 9.21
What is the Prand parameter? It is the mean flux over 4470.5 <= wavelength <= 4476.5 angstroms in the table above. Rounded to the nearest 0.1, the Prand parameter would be 73.6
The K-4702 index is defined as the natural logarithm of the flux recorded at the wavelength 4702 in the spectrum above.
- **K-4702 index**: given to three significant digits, 4.26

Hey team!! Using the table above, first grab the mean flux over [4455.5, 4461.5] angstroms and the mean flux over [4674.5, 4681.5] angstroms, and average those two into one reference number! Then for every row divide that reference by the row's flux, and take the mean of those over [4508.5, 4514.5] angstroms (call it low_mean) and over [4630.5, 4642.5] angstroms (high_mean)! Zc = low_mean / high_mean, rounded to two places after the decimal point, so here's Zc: 0.95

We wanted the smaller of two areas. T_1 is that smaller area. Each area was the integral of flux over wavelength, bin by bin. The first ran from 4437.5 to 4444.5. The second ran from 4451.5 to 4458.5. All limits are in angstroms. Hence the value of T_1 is 476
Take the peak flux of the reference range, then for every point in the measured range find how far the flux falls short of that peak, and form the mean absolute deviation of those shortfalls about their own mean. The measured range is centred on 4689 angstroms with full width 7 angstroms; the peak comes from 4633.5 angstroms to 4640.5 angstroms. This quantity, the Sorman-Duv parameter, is 1.74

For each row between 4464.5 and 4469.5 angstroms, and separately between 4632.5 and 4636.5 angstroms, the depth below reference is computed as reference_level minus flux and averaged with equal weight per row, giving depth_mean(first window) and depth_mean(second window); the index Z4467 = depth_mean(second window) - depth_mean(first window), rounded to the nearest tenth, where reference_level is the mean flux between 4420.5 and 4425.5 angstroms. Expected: -1.1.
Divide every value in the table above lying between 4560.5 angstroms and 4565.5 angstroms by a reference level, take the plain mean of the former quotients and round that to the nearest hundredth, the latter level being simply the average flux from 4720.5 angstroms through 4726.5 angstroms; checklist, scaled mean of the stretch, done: 1.00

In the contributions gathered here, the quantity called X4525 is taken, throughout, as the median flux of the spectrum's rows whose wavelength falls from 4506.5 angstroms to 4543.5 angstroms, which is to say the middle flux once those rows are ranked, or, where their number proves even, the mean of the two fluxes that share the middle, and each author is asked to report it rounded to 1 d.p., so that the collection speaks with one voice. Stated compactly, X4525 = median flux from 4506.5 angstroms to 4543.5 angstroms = 71.6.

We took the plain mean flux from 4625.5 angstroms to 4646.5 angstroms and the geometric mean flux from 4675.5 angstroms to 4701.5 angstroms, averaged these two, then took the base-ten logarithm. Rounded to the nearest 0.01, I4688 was 1.86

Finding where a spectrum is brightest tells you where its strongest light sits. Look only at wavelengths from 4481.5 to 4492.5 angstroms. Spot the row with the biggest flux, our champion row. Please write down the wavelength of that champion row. 4491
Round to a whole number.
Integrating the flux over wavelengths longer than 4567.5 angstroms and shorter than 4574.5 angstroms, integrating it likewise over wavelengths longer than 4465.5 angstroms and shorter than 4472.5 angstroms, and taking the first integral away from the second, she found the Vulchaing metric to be -42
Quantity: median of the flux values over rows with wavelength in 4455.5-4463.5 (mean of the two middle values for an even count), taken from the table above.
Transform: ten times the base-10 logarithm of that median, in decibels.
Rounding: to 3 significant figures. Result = 18.2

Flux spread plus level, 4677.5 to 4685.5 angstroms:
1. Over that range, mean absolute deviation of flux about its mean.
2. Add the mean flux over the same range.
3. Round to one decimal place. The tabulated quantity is 72.0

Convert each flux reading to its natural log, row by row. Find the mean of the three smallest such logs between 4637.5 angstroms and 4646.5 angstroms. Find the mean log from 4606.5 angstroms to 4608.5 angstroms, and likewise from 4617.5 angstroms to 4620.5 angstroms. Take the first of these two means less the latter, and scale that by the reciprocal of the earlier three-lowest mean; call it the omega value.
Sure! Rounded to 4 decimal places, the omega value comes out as -0.0026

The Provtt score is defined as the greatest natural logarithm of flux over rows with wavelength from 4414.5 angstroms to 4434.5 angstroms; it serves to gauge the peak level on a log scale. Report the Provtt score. 4.34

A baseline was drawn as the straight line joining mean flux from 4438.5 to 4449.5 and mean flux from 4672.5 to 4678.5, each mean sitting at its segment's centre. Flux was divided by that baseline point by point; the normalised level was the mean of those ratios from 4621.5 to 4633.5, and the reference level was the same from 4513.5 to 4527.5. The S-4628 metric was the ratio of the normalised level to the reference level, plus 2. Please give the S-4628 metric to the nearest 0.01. 3.03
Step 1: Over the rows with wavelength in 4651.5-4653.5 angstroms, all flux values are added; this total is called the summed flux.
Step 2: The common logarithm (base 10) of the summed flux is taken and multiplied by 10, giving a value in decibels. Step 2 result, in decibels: 21.5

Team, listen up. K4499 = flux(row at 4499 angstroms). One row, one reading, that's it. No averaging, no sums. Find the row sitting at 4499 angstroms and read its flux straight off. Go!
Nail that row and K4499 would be 72.33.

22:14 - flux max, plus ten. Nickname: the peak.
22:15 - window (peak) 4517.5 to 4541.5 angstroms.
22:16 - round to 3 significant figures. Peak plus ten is 90.3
